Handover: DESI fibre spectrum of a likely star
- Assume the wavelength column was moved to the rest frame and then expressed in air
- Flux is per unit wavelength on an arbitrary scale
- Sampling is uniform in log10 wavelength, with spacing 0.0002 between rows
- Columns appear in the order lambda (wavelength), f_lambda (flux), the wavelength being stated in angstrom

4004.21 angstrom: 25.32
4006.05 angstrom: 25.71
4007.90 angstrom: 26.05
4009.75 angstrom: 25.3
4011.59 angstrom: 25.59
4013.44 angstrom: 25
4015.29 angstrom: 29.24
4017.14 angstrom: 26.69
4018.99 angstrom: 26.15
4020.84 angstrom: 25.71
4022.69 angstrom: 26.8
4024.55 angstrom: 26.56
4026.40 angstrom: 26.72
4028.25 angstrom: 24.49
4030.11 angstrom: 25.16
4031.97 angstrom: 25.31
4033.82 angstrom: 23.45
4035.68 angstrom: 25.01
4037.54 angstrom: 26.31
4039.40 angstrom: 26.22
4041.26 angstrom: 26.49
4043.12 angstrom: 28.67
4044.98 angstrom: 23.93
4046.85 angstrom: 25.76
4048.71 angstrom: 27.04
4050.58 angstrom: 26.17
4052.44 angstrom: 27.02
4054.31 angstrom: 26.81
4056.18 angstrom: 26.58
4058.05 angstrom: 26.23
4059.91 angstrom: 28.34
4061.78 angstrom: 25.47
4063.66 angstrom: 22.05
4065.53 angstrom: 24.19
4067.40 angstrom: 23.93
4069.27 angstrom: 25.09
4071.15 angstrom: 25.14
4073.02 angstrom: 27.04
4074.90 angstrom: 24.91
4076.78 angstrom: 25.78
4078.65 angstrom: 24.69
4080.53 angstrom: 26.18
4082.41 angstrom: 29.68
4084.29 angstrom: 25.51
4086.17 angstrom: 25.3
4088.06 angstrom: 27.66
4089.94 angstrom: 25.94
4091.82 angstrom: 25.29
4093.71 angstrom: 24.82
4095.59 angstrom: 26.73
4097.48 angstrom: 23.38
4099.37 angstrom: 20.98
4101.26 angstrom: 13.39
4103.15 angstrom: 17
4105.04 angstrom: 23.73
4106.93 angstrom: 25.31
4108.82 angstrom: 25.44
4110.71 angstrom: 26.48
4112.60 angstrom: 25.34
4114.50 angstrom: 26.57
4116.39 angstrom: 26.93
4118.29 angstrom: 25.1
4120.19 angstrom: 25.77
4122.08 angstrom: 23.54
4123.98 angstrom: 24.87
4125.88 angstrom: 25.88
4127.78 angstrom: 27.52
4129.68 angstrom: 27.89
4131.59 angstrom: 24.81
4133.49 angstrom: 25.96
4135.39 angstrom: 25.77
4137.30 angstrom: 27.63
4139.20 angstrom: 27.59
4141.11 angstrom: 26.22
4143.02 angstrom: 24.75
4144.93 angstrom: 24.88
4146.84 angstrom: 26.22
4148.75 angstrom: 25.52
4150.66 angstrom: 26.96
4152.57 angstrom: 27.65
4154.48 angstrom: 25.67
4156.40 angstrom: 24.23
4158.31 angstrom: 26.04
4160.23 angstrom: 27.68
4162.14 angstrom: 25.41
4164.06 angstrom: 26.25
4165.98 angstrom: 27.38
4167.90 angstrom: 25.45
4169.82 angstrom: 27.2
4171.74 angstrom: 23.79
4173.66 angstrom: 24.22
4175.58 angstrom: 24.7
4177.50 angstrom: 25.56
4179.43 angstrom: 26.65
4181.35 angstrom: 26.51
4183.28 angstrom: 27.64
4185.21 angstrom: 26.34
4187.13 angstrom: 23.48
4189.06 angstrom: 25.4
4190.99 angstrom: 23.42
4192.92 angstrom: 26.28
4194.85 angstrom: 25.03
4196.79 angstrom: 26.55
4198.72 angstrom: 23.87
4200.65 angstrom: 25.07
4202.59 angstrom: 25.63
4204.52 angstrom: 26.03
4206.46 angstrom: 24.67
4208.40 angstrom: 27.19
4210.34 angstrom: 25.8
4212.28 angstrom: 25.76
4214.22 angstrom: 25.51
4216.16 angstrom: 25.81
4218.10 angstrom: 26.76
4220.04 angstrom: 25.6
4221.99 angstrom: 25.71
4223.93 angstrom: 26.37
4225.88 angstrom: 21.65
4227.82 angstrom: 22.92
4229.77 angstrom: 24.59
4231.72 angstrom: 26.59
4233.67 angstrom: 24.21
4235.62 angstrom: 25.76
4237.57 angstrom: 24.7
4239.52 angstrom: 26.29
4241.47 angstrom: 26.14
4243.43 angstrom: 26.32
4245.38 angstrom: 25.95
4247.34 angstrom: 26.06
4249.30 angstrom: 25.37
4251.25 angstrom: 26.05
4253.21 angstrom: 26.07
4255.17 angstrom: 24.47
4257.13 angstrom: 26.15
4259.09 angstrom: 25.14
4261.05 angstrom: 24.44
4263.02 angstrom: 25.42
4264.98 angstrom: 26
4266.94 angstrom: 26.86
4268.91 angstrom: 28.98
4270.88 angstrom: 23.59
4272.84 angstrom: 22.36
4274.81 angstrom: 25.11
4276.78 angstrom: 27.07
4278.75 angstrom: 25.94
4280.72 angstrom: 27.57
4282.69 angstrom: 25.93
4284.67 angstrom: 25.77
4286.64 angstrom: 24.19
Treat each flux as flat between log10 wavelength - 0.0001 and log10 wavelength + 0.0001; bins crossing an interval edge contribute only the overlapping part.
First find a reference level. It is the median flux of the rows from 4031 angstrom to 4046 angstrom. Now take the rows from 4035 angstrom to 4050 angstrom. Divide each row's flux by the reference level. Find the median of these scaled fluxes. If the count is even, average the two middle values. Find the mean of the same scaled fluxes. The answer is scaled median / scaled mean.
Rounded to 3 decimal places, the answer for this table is 1.003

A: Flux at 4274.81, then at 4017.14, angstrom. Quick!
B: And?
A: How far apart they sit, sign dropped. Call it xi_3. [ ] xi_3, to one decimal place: 1.6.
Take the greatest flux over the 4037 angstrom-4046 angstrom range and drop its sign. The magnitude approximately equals 28.7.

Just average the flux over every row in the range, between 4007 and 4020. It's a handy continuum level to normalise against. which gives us 26.29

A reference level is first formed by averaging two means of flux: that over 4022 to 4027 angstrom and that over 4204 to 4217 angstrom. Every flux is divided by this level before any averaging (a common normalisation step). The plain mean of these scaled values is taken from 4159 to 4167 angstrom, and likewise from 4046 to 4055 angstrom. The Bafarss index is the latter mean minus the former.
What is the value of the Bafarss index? 0.00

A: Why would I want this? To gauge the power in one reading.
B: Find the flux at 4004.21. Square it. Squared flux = 641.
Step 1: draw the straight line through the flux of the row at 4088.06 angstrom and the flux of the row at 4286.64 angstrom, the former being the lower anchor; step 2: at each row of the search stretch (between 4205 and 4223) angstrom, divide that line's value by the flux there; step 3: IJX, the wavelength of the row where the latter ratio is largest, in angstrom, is 4206.46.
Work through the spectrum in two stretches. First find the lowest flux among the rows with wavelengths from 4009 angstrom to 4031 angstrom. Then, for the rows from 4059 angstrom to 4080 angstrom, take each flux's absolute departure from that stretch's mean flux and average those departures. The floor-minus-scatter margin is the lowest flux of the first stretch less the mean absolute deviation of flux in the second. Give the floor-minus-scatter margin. 23.4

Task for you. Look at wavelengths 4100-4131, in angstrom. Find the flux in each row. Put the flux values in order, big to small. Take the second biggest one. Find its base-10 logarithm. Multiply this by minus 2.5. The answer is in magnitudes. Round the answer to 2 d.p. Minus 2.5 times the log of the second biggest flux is -3.60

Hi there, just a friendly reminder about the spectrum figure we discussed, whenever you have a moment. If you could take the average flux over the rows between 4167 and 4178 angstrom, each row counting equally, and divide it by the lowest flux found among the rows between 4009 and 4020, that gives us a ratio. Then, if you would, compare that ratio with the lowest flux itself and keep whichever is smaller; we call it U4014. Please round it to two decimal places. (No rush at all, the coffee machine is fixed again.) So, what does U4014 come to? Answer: 1.01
